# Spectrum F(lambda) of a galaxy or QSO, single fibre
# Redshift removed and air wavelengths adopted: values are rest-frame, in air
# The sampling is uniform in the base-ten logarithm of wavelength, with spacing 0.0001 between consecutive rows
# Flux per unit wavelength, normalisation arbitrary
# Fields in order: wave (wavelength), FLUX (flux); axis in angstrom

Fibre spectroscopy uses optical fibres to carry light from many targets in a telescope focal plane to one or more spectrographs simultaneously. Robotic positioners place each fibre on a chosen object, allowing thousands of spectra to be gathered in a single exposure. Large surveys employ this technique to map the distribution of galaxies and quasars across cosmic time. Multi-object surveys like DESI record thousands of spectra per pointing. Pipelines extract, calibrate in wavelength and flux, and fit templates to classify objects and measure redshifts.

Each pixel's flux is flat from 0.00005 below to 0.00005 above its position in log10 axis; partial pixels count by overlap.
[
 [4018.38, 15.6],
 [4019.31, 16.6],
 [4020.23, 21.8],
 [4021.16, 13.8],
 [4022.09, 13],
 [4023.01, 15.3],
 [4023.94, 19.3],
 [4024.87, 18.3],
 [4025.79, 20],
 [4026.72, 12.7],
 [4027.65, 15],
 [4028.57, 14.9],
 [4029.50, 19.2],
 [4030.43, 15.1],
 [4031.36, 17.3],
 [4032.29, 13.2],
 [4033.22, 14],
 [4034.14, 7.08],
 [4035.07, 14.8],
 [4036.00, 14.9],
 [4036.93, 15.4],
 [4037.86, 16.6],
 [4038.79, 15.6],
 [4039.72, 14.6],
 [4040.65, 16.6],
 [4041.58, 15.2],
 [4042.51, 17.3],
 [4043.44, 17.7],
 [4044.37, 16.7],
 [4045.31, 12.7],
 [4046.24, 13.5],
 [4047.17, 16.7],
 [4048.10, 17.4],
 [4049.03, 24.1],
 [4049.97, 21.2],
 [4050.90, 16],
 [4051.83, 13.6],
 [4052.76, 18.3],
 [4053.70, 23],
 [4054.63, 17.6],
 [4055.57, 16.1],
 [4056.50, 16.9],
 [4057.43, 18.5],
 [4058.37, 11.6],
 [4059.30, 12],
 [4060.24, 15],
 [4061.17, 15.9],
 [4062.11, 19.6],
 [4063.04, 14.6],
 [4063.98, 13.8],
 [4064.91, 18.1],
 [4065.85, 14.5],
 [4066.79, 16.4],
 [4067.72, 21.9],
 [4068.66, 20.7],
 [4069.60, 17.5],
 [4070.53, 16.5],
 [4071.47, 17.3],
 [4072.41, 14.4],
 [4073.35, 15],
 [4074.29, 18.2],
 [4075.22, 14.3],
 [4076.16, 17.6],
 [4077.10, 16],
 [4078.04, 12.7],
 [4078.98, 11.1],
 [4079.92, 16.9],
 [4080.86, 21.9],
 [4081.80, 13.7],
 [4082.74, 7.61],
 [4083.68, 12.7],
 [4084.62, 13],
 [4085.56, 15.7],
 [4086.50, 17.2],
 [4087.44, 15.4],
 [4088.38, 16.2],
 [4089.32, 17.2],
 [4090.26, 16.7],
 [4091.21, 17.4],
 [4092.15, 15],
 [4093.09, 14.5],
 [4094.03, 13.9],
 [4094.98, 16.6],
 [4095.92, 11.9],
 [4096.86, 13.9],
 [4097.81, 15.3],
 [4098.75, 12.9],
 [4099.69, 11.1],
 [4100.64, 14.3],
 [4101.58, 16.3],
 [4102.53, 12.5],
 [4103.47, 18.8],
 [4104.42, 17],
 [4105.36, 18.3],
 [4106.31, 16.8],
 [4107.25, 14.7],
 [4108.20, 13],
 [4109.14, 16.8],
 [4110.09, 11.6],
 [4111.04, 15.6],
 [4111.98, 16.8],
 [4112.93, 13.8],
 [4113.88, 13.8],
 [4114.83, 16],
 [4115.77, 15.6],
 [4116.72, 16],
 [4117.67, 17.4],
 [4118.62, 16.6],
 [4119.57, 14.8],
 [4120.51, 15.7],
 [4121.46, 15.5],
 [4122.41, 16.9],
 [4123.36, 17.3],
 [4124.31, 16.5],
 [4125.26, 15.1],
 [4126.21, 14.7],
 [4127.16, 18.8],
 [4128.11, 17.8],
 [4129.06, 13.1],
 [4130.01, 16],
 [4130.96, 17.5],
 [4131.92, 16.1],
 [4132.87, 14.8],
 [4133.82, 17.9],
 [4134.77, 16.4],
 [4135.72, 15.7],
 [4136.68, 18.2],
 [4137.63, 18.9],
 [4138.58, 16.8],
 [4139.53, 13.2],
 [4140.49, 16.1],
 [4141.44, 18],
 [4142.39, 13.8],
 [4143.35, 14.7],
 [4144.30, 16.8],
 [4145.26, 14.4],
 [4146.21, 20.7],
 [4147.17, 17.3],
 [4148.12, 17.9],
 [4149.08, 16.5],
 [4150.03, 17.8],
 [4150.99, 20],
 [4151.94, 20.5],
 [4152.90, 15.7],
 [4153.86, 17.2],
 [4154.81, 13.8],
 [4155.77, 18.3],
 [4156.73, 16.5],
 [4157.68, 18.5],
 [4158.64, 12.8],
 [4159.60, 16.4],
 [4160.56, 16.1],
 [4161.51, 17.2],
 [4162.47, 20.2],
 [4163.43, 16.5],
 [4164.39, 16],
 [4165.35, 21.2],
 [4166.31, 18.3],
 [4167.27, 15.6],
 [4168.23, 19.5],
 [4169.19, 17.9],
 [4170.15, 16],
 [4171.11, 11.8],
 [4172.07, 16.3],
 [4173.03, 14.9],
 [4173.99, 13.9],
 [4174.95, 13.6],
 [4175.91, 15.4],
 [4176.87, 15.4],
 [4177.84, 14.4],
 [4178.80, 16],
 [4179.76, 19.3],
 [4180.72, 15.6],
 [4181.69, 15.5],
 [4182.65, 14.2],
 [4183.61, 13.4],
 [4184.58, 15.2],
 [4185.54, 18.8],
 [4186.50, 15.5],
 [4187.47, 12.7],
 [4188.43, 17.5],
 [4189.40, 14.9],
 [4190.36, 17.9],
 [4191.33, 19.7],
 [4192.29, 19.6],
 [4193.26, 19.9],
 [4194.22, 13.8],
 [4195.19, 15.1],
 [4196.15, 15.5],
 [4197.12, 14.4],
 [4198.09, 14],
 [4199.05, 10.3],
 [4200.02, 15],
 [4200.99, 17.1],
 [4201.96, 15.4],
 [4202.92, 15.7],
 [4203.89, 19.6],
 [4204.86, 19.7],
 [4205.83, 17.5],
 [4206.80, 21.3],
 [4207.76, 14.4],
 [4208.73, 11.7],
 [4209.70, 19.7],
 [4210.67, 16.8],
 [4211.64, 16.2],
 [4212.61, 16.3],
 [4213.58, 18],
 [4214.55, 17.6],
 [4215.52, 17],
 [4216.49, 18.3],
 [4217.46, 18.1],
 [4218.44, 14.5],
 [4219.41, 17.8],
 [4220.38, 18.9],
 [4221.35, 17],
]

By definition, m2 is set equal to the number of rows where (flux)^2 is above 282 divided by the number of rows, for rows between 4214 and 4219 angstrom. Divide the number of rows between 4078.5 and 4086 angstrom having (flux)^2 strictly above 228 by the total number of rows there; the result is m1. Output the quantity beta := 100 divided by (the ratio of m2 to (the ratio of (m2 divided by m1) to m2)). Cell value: 333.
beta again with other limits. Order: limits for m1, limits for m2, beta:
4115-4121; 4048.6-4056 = 192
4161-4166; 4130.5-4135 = 250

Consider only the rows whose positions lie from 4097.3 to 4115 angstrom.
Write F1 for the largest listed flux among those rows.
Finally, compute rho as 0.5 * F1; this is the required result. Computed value 9.4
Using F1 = 18.8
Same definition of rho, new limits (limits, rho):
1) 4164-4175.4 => 10.6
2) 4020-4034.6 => 10.9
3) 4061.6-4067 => 9.8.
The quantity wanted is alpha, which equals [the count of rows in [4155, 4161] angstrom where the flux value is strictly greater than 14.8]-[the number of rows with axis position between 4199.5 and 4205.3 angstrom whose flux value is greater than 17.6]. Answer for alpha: 3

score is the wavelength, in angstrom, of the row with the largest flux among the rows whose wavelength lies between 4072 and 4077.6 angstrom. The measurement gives 4074.29 angstrom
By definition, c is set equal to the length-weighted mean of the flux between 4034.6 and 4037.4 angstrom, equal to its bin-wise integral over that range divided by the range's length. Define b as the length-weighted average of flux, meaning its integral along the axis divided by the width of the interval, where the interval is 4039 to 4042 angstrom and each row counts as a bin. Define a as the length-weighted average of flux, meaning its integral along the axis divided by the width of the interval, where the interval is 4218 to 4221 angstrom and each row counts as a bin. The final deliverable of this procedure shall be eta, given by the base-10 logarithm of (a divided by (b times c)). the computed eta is -1.13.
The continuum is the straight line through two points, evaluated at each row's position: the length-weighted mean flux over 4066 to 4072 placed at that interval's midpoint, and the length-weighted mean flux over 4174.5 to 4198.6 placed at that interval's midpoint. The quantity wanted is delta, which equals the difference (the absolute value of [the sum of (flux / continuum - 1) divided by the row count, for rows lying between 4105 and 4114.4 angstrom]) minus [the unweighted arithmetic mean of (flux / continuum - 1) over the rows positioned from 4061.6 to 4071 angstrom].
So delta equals 0.174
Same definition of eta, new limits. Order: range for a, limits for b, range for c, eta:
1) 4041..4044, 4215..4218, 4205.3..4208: -1.28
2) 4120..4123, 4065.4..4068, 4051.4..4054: -1.29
